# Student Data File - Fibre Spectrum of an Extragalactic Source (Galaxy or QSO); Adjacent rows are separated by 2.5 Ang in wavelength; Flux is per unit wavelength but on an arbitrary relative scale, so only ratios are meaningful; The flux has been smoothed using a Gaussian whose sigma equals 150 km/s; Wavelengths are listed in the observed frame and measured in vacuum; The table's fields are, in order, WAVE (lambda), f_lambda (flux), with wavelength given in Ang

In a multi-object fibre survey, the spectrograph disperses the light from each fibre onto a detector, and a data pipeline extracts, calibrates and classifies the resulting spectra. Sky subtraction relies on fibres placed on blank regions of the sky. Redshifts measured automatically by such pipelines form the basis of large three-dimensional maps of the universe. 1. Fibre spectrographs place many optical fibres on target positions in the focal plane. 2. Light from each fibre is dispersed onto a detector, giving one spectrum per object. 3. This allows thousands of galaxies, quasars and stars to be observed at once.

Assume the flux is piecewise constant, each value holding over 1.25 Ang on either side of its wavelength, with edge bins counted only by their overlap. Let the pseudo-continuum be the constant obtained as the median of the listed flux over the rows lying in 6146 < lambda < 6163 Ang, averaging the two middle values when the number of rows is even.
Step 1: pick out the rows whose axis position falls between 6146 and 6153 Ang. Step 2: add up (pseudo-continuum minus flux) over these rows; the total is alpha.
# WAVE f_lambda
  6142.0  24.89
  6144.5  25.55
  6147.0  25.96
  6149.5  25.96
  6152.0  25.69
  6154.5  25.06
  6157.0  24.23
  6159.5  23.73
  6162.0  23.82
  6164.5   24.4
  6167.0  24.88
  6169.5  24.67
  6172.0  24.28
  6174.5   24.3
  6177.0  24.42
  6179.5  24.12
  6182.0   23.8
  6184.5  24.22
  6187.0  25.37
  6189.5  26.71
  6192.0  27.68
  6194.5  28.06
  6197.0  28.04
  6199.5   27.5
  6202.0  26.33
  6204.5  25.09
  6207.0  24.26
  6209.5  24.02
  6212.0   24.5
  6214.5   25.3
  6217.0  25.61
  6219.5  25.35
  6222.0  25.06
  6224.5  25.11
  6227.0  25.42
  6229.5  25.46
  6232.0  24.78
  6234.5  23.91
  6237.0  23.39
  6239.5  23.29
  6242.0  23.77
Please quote -2.4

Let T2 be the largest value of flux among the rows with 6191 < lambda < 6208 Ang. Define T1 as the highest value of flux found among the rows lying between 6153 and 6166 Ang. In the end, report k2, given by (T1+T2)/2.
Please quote 26.6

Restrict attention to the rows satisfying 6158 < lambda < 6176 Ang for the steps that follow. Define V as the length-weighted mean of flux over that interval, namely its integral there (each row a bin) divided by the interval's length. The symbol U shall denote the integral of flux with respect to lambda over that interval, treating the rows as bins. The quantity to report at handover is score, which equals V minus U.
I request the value -413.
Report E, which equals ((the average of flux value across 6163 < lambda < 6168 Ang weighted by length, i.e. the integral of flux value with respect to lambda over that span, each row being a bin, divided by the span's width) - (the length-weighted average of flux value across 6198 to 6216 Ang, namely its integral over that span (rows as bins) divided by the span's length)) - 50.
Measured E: -50.7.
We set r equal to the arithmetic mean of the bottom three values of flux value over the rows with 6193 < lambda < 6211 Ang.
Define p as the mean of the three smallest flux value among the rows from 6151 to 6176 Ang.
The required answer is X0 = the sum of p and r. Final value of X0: 48.4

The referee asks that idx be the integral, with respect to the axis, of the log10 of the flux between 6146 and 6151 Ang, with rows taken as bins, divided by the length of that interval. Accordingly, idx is 1.41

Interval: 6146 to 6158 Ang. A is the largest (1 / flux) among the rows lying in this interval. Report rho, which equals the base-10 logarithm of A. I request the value -1.38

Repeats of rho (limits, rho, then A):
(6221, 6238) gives -1.37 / 0.0428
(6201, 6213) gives -1.38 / 0.0416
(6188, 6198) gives -1.43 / 0.0374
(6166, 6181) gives -1.38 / 0.0415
